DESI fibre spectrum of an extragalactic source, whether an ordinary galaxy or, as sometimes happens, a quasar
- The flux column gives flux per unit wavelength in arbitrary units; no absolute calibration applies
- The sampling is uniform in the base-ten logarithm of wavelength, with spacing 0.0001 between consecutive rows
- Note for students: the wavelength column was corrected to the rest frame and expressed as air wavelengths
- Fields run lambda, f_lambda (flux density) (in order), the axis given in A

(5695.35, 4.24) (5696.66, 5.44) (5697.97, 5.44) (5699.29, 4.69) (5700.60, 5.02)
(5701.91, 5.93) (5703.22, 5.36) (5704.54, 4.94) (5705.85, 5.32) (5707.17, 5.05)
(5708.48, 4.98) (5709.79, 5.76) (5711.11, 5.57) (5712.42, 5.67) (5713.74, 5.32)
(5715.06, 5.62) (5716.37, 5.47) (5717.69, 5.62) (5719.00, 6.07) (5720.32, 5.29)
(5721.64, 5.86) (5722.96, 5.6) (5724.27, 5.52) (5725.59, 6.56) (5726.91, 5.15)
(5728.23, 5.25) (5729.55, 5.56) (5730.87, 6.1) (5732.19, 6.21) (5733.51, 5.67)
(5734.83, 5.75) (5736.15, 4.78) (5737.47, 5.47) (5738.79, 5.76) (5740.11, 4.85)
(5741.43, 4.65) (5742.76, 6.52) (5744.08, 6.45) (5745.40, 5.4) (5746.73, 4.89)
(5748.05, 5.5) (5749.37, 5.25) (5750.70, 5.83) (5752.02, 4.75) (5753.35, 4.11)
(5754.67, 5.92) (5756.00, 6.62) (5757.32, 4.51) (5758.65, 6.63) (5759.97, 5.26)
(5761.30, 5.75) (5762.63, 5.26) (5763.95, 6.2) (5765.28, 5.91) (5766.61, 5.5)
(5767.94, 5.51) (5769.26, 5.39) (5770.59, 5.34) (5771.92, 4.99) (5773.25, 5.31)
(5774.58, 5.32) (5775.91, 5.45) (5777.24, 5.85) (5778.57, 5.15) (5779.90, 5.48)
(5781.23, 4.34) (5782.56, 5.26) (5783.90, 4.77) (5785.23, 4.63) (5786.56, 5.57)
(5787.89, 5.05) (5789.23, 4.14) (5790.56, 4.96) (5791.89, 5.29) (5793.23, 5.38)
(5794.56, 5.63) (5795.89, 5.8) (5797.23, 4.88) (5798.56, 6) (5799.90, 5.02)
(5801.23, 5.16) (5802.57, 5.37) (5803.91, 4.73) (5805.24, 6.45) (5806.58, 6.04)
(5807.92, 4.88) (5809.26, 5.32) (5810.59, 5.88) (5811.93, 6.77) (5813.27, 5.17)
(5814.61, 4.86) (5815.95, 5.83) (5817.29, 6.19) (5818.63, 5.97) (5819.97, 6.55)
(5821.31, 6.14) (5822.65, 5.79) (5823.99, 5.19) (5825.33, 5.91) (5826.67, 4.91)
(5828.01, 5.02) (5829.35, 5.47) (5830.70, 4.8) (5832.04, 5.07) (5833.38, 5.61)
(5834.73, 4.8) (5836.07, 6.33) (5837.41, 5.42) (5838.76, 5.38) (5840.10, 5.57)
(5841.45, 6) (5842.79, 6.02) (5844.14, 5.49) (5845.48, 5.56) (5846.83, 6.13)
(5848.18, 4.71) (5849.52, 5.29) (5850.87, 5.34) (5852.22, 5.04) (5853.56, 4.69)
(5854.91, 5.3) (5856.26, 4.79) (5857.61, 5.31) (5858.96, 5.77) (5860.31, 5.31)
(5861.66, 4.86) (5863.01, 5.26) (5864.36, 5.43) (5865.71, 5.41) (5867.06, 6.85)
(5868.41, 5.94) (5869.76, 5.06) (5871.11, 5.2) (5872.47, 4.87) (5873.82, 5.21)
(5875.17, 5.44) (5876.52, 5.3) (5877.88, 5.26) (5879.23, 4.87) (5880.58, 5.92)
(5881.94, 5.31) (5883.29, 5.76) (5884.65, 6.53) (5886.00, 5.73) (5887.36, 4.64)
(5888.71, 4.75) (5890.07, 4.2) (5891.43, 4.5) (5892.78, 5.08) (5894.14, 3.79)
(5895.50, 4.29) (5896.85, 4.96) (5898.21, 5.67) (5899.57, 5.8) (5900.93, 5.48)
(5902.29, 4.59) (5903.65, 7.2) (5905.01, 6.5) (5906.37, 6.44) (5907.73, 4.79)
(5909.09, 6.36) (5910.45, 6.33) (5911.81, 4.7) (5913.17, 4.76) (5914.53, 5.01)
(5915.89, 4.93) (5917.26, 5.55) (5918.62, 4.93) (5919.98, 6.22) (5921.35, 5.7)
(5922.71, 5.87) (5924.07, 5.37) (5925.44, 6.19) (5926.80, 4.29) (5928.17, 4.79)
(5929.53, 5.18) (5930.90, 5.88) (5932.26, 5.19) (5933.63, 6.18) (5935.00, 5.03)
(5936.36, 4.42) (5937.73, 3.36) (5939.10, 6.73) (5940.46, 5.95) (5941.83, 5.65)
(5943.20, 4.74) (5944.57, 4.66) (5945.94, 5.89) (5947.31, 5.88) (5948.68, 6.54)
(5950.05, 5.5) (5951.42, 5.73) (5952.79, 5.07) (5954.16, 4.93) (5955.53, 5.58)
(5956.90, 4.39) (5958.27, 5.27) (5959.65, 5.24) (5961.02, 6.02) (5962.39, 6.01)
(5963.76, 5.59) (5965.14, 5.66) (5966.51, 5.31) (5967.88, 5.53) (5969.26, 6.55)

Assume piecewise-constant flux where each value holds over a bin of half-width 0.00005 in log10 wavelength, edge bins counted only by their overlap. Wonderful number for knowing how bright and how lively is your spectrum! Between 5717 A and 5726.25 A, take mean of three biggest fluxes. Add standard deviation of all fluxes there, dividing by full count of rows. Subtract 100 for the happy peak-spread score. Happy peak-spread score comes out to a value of -93.4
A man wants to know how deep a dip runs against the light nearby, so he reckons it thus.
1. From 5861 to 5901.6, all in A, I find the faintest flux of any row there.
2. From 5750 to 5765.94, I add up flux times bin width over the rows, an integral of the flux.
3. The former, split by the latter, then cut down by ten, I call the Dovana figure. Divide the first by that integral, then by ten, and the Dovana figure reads 0.0043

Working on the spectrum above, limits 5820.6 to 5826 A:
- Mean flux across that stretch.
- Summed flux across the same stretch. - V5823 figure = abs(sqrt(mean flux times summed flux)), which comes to 11.5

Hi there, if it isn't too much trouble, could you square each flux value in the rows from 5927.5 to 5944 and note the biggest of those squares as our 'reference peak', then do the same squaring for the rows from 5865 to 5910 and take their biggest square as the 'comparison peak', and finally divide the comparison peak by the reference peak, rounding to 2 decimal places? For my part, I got 1.14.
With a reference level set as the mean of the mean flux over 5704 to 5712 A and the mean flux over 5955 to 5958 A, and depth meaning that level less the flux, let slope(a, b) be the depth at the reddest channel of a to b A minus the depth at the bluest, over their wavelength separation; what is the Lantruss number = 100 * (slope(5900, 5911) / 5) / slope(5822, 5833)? -23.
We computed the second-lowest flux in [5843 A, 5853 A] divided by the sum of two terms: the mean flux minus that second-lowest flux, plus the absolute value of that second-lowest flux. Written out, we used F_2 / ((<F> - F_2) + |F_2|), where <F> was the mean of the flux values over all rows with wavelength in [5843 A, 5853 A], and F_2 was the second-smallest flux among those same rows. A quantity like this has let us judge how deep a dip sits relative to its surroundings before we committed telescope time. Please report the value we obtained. 0.94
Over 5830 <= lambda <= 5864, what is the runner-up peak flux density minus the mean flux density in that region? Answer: 0.78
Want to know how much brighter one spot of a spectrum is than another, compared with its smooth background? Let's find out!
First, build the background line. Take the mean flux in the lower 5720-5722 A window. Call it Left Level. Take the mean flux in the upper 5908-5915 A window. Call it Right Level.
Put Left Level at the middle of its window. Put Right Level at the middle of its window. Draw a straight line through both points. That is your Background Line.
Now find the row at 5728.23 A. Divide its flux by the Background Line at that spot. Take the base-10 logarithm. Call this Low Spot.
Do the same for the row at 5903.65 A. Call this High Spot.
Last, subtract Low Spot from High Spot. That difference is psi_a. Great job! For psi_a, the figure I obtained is 0.15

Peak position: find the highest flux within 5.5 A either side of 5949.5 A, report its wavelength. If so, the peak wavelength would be 5948.68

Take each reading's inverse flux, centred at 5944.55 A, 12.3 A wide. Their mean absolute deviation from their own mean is 0.017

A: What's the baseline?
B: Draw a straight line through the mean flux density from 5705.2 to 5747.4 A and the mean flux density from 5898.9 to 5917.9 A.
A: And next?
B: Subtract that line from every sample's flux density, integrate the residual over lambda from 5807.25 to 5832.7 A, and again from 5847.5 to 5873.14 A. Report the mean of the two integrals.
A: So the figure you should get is -4.1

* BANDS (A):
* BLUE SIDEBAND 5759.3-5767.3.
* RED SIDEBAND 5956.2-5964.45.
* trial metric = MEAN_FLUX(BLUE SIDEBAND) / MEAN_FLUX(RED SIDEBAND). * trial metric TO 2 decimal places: 1.04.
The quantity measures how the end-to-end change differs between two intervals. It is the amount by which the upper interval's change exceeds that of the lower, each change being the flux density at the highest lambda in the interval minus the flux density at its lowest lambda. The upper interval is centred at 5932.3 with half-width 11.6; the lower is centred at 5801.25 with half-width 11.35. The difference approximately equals -2.8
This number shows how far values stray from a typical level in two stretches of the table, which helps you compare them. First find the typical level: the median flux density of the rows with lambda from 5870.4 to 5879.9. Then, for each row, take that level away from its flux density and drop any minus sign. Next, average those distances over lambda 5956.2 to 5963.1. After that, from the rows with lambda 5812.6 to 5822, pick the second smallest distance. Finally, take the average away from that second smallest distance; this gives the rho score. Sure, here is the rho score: -0.15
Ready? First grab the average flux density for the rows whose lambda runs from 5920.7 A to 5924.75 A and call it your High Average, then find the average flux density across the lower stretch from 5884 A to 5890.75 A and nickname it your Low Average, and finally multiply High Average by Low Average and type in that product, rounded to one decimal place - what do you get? 29.2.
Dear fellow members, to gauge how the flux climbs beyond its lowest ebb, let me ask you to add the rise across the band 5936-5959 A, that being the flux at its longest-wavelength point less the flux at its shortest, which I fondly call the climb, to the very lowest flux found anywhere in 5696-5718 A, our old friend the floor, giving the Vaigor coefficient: 5.5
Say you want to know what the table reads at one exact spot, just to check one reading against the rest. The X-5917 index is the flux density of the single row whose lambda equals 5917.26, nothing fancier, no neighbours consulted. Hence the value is 5.55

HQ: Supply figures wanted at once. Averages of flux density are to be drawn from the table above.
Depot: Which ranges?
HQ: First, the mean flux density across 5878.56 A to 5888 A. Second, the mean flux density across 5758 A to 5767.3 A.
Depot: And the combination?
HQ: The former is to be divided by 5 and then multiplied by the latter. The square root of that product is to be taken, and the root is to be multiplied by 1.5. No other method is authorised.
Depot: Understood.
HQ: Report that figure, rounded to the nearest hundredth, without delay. 3.80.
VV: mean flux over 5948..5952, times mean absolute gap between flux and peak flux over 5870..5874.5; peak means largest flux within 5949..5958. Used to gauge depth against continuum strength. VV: 3.8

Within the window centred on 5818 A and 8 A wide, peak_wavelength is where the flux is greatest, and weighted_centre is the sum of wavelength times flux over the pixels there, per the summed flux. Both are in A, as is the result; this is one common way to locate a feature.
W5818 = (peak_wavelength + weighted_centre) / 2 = 5819.0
